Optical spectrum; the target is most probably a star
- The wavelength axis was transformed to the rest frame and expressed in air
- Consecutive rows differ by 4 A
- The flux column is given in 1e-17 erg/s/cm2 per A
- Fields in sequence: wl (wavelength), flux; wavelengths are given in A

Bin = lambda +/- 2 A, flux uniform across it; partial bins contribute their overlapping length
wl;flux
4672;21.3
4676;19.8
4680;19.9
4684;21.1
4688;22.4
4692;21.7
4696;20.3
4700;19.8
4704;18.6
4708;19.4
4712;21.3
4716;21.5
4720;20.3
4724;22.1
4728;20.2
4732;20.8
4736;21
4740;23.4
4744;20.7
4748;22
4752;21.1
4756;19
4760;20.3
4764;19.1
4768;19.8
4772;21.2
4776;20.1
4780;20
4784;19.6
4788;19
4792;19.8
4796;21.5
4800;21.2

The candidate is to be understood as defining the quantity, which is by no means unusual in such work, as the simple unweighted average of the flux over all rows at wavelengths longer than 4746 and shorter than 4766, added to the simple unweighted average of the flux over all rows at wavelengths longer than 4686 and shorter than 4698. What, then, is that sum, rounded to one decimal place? 41.8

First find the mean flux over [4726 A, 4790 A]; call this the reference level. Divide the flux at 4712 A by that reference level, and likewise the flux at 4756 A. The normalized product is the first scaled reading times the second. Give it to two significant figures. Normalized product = 0.97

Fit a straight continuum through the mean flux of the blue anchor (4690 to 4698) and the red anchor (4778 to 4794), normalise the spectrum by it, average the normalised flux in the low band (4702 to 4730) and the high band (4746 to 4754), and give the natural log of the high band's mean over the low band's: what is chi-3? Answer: 0.08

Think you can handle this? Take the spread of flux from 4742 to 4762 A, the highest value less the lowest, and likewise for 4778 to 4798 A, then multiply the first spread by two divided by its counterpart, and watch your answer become 2.4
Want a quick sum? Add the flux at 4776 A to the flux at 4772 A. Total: 41.3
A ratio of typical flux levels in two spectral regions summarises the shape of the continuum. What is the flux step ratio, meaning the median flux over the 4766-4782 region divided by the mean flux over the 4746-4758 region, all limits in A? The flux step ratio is 0.97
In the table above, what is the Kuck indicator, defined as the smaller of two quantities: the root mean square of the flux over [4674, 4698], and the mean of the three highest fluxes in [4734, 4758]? 20.9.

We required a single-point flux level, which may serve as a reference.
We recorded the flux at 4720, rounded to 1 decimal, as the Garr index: 20.3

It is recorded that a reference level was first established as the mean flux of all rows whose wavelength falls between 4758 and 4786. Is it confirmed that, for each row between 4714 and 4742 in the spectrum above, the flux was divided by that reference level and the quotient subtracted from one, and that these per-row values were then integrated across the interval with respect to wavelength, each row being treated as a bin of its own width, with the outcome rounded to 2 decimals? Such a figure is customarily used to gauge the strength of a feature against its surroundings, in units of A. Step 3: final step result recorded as -1.84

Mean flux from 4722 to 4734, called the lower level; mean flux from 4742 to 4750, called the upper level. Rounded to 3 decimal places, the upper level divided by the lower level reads 1.015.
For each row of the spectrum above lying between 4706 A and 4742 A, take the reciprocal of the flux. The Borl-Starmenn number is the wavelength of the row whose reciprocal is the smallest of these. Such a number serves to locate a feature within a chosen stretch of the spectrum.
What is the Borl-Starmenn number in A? 4740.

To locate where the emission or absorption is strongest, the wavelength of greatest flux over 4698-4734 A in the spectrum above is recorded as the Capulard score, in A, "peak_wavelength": 4724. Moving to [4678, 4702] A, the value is 4688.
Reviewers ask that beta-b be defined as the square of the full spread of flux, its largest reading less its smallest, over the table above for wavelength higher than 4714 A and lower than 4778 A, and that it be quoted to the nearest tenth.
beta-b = 19.4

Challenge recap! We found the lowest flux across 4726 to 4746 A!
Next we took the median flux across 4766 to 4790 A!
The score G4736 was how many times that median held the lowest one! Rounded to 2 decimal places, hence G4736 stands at 0.99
